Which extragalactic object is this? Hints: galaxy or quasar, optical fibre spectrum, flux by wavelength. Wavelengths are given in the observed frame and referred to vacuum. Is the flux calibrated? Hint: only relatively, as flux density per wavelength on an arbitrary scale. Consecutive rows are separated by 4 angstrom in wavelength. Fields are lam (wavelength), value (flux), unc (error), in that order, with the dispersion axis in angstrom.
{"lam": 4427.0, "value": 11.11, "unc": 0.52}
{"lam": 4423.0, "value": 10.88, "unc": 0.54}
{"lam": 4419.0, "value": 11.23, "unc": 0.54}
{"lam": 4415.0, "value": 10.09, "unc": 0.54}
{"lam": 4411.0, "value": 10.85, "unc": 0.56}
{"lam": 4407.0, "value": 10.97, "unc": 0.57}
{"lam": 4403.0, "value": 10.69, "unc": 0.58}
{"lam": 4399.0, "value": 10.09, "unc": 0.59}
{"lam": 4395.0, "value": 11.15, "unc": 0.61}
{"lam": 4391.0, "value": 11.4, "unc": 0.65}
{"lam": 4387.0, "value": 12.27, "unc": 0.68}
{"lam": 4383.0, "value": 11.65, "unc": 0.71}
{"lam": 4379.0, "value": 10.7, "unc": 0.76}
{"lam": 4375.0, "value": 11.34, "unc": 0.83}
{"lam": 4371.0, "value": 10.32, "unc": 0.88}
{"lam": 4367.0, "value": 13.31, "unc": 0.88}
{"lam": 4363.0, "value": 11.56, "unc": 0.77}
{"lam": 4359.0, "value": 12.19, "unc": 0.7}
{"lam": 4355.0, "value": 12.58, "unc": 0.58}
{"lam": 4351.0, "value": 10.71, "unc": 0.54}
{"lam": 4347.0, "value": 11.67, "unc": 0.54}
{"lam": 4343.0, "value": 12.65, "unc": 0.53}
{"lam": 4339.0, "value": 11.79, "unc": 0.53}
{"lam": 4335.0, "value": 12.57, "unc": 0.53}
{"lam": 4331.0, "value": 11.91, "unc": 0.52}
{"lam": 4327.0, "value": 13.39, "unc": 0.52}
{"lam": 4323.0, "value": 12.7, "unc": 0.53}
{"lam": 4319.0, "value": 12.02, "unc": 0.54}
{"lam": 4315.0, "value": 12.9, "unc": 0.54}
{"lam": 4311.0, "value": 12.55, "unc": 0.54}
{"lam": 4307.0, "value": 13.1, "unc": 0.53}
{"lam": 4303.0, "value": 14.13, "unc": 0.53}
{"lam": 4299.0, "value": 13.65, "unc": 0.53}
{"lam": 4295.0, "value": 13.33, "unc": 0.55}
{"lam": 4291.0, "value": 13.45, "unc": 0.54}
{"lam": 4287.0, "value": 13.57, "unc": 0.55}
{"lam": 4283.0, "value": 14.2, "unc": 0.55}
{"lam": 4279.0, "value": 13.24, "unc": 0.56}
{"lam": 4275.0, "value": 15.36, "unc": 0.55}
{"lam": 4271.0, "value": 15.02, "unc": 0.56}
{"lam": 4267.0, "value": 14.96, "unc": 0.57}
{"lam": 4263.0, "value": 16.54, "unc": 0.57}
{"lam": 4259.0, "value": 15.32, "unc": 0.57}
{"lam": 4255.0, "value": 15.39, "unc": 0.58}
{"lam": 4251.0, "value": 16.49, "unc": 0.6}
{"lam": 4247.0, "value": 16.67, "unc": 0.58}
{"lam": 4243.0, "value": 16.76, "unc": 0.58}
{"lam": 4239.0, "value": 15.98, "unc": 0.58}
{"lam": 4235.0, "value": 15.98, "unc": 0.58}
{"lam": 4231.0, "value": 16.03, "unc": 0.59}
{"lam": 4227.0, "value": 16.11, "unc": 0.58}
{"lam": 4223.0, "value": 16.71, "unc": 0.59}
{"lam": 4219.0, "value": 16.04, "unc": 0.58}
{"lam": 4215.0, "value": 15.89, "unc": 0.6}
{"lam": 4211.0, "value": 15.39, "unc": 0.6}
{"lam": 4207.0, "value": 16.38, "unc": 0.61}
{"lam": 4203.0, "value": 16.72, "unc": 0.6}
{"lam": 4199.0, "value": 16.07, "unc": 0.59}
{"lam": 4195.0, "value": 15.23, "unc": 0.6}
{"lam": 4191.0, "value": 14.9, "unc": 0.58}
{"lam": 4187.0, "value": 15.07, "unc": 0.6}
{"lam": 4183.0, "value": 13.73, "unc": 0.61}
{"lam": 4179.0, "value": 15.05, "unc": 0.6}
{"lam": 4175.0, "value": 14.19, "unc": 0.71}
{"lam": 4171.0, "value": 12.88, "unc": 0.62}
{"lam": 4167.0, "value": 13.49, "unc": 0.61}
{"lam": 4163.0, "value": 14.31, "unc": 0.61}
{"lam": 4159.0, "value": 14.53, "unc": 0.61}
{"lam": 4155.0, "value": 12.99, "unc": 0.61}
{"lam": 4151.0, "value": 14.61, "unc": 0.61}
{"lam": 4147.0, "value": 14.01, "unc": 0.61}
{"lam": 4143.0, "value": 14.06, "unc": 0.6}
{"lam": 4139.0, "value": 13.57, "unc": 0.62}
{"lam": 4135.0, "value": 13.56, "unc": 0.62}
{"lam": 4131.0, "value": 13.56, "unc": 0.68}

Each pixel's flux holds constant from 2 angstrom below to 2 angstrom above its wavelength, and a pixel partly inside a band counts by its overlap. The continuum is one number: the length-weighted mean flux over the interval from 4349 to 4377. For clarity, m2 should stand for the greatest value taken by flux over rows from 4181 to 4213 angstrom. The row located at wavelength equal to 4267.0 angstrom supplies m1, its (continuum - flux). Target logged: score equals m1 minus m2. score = -20.0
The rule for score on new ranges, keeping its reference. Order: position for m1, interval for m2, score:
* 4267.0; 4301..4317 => -17.4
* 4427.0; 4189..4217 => -16.1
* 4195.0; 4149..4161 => -18.1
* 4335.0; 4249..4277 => -17.4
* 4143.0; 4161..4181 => -17.4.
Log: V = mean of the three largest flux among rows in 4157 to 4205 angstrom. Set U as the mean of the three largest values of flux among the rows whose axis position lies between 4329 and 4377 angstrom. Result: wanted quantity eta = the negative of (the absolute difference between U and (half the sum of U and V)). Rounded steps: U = 12.8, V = 16.0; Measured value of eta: -1.58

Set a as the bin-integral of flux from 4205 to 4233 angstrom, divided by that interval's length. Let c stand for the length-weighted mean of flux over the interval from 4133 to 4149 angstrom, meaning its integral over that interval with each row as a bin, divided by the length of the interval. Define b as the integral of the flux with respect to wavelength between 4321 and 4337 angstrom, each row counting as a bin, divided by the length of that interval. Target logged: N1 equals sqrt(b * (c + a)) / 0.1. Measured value 194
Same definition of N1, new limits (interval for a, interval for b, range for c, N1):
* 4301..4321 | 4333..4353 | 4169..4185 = 179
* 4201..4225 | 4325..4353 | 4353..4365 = 185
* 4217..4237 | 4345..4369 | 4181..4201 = 193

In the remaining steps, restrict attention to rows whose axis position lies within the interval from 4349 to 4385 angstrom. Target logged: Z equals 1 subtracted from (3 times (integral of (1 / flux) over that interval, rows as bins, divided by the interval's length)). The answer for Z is -0.740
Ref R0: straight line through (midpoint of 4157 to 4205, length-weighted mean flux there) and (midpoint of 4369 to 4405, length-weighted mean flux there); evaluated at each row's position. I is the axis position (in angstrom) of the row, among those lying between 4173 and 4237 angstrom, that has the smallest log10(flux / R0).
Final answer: 4183.0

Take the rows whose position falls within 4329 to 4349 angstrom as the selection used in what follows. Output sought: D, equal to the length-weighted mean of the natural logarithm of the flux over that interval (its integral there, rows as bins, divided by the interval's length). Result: 2.5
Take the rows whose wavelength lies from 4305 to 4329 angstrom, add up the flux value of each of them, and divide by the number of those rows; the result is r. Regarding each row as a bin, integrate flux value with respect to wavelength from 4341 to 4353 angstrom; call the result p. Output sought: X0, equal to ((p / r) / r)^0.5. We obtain 0.9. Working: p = 140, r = 13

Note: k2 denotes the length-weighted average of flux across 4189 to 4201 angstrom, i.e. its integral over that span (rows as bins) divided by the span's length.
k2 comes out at 15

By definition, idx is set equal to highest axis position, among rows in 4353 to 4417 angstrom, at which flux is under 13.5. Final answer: 4415.0 angstrom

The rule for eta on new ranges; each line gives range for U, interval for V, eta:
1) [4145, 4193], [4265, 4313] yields -0.05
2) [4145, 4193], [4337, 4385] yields -1.08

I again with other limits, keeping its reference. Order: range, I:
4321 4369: 4351.0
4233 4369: 4351.0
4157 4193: 4171.0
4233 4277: 4267.0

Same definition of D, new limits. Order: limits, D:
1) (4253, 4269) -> 2.7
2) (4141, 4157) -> 2.6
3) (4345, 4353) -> 2.4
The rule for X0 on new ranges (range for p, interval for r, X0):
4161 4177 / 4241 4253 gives 0.9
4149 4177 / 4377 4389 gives 1.7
